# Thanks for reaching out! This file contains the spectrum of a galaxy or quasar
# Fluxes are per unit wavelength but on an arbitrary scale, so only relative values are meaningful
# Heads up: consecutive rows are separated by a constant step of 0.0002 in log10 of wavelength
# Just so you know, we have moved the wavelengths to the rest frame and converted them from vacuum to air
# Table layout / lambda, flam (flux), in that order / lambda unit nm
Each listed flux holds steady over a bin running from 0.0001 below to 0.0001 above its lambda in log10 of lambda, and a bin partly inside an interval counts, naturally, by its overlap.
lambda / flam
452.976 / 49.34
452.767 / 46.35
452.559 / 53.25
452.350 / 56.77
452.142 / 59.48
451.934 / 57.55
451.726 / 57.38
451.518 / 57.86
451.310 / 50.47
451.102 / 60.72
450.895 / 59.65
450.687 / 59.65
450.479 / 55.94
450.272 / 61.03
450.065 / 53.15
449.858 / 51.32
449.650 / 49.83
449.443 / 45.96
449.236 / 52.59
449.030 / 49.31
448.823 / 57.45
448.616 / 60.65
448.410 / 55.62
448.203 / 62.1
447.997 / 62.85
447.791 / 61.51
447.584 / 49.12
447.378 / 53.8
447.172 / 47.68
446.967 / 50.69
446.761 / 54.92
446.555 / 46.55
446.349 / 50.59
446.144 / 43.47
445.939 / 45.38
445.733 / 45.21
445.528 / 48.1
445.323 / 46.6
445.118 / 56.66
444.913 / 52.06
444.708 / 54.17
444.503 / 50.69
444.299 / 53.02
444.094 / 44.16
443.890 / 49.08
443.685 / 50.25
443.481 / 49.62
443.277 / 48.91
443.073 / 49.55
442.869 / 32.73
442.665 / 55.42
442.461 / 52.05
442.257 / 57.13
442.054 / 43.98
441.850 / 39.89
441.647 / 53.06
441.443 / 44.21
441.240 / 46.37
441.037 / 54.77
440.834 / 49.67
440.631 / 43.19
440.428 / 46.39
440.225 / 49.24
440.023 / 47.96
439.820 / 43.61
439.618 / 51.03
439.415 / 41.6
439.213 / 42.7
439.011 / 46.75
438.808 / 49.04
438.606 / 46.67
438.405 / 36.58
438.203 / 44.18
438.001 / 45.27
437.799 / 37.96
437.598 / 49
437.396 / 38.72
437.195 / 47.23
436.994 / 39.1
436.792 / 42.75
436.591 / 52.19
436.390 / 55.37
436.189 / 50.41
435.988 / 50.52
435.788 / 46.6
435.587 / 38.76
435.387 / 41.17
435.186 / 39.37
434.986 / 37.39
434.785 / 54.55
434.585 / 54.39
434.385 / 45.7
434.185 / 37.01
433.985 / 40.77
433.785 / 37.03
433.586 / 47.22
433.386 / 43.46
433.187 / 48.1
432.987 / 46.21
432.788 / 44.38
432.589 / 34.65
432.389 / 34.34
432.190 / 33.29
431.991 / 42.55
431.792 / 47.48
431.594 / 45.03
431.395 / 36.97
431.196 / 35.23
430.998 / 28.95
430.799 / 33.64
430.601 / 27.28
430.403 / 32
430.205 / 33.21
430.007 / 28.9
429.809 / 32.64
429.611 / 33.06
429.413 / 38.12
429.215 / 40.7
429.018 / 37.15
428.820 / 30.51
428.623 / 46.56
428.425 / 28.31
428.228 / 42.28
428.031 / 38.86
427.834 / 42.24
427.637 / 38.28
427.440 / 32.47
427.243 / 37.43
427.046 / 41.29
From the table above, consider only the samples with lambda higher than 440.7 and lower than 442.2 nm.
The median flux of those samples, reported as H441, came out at 46.4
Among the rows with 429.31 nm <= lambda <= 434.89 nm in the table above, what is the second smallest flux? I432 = 28.9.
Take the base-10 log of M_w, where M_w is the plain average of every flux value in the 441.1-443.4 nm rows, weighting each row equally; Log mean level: 1.68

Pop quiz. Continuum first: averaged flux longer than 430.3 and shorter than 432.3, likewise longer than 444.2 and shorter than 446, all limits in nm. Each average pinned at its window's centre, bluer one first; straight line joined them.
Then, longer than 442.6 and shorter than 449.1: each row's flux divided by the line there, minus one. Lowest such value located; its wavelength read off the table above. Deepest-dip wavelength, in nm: 442.869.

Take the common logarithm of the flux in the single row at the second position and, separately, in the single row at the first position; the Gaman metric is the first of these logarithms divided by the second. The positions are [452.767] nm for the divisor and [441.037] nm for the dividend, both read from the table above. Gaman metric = 1.044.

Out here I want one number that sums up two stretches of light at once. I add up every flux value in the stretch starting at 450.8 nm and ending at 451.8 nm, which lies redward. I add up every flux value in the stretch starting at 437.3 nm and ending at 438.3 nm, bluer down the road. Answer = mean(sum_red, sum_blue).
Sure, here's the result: 251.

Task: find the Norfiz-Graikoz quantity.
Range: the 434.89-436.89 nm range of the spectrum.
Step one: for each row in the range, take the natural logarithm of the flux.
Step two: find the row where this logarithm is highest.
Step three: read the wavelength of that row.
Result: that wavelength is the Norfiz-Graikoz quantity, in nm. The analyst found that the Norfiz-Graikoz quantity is 436.390 nm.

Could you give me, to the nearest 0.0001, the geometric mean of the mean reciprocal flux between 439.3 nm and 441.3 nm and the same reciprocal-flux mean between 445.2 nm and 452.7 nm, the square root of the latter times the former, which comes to 0.0200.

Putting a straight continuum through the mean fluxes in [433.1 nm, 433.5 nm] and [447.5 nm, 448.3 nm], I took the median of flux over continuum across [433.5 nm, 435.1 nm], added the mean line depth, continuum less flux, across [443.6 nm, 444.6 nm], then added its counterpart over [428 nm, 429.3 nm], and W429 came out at 11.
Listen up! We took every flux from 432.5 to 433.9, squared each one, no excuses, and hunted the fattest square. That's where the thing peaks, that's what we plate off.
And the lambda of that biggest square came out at 433.187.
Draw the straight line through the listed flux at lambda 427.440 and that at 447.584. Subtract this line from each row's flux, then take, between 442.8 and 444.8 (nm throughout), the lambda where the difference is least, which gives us 442.869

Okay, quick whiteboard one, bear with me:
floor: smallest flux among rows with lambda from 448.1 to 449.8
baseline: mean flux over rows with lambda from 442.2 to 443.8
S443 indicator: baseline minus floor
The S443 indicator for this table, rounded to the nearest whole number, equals 3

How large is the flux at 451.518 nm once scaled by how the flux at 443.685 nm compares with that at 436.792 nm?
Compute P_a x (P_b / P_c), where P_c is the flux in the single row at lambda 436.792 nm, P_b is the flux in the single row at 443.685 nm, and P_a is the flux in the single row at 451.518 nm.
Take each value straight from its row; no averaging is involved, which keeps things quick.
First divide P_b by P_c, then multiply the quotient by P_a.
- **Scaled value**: 68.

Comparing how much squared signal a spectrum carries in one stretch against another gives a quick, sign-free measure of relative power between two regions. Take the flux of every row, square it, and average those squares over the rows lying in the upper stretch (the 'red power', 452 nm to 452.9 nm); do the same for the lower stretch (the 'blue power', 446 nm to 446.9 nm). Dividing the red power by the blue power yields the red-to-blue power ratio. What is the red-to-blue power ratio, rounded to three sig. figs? 1.22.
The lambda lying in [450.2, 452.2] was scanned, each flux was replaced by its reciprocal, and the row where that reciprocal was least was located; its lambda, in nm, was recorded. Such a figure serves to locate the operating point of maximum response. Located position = 450.272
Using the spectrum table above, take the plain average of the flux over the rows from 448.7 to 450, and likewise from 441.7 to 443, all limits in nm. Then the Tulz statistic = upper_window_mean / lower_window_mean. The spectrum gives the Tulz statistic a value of 1.09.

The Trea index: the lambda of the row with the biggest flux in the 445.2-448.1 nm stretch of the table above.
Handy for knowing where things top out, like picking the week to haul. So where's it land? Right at 447.997 nm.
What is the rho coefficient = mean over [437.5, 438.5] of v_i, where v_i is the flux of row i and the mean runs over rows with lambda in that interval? 42.6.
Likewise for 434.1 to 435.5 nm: 44.2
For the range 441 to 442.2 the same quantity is 47.0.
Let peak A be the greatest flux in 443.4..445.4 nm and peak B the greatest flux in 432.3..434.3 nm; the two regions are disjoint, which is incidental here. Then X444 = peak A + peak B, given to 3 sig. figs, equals 105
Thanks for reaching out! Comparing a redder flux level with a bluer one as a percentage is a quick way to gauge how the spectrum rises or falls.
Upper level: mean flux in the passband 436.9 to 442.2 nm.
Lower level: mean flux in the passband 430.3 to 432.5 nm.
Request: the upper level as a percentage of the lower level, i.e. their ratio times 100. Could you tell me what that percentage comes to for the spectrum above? 126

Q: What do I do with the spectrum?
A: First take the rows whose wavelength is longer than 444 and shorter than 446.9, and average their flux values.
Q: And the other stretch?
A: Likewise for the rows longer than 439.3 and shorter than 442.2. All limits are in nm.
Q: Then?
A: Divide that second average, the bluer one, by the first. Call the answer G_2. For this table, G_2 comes 0.95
